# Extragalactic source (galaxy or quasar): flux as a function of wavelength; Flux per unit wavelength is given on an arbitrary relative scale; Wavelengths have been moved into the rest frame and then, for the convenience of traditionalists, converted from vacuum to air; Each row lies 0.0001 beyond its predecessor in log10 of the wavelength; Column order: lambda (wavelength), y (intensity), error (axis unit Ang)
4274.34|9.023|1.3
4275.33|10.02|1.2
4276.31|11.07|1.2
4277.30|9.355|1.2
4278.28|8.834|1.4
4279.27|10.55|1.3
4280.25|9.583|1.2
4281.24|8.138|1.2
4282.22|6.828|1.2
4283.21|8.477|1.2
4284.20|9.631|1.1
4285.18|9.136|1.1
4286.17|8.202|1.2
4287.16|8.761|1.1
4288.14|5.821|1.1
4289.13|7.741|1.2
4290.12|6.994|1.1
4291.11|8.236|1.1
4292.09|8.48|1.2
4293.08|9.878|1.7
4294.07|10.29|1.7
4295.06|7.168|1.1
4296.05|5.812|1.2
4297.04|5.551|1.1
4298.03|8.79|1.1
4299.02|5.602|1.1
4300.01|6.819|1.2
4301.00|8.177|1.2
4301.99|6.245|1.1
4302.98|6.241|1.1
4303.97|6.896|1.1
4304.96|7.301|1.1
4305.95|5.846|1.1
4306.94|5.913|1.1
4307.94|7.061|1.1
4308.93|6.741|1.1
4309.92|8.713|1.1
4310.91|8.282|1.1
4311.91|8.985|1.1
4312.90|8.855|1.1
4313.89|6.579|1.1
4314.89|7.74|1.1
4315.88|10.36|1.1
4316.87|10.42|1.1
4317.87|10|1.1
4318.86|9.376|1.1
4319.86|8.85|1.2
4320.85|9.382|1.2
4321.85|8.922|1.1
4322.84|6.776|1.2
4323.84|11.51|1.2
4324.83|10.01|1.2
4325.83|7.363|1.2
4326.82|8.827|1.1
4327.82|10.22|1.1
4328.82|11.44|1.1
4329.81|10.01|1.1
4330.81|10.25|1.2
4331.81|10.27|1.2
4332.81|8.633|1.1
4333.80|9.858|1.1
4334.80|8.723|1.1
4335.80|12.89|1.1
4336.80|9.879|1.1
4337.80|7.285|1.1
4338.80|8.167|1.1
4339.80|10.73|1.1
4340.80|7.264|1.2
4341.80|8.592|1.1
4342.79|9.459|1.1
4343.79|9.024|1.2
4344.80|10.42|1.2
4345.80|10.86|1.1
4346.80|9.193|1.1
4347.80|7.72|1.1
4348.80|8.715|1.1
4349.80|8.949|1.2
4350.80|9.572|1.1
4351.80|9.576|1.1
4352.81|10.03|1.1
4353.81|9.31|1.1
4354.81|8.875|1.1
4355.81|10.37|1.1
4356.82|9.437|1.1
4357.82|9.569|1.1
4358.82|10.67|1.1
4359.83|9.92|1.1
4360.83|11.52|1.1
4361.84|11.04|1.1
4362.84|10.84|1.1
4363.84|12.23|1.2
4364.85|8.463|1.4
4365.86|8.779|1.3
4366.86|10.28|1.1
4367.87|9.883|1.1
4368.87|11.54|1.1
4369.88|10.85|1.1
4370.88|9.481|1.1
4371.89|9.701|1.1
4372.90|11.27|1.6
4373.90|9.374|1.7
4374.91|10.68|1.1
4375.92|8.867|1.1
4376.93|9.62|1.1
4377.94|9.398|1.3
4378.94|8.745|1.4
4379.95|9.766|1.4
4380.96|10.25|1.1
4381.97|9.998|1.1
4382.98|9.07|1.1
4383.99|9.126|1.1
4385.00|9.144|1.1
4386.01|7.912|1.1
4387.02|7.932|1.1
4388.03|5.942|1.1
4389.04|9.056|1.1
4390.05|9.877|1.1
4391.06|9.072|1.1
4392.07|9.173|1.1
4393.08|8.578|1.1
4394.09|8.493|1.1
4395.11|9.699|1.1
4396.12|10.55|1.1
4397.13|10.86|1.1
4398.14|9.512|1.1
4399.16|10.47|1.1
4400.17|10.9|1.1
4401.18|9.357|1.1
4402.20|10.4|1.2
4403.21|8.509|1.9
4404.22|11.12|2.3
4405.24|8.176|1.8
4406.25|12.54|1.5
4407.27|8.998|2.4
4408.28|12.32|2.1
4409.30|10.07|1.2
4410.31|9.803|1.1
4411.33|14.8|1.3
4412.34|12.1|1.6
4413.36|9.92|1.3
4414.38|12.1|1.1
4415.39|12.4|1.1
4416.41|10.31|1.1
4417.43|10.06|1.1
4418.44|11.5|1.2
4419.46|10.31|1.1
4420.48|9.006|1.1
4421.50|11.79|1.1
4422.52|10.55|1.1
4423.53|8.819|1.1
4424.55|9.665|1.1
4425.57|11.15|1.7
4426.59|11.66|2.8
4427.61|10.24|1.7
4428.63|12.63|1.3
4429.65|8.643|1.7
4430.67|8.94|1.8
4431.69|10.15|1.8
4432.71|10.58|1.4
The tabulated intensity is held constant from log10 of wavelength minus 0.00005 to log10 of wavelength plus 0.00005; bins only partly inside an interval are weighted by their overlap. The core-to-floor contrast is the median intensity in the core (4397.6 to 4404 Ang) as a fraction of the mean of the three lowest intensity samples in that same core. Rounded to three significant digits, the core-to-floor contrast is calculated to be 1.09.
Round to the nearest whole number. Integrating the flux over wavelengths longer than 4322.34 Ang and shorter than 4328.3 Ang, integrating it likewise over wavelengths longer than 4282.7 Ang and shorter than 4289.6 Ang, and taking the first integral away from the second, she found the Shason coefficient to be 3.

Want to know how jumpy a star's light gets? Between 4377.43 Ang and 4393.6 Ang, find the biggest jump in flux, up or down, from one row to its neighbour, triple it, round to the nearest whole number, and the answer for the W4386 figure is 9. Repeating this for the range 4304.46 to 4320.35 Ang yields 8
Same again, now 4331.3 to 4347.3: 13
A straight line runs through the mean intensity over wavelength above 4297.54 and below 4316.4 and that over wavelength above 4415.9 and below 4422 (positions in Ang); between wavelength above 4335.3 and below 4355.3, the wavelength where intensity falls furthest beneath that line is 4340.80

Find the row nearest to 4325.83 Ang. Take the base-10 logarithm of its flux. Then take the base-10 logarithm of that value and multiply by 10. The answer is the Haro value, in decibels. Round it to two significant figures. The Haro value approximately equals -0.62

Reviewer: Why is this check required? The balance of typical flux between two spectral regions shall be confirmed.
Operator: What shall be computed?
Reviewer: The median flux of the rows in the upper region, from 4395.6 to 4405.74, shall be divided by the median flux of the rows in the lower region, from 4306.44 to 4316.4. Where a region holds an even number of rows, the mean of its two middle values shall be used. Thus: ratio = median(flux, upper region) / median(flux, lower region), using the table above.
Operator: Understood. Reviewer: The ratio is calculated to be 1.30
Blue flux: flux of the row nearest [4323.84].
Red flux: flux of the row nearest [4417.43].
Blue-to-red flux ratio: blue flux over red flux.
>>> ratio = 1.14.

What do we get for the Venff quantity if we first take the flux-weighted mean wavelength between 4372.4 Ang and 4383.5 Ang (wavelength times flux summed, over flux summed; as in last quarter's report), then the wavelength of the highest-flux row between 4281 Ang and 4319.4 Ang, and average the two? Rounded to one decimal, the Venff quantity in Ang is 4347.4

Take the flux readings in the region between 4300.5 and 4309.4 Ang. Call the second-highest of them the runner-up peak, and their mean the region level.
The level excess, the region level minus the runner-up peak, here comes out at -0.59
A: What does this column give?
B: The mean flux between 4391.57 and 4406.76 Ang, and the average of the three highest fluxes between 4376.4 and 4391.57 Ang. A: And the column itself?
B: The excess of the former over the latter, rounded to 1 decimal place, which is -0.2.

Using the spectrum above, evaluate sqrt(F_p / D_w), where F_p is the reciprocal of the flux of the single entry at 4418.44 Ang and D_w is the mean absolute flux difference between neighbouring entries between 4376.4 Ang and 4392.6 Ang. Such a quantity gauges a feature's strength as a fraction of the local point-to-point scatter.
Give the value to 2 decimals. 0.33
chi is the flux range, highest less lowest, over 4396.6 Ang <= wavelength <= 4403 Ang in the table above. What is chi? 1.5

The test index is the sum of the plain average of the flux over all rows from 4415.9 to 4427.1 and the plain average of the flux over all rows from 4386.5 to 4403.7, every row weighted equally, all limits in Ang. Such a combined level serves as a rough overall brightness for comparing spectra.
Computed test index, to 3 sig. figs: 19.8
